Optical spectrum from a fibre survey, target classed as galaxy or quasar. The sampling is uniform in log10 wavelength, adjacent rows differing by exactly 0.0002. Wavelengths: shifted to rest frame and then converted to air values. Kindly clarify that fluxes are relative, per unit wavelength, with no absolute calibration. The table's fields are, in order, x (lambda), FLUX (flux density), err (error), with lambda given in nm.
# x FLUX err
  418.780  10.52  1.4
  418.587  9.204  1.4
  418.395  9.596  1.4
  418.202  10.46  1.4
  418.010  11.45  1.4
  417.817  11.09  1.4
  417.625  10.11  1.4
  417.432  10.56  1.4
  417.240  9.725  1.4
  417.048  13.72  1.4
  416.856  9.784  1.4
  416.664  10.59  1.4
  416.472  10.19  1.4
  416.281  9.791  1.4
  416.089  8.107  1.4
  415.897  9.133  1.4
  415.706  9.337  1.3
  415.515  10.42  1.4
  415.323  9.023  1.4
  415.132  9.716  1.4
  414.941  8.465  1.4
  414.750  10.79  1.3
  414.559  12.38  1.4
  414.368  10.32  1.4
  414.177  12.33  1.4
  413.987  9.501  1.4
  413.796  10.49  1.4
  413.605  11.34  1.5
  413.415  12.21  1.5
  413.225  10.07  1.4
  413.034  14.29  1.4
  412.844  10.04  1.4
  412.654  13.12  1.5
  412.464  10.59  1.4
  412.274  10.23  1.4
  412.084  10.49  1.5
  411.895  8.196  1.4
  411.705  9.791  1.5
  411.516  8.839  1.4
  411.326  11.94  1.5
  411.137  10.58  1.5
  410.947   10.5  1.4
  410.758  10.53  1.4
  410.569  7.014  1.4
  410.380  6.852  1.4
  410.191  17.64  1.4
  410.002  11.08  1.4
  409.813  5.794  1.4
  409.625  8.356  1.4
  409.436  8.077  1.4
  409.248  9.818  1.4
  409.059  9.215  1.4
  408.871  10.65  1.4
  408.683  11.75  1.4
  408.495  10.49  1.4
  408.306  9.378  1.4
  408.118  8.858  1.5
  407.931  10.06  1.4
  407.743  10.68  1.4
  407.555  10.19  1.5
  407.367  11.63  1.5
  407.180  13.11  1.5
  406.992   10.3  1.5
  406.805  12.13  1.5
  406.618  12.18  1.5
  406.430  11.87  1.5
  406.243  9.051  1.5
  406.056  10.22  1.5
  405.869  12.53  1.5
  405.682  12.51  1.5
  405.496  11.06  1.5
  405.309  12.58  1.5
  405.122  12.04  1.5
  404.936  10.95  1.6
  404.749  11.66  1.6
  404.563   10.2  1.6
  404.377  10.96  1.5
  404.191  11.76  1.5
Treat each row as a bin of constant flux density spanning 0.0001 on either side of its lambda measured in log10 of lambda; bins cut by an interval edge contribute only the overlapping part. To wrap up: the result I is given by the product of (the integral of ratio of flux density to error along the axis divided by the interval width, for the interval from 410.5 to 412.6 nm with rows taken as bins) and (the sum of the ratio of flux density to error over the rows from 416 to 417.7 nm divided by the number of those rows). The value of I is 51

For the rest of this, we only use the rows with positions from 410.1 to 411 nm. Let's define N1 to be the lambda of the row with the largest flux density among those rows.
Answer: 410.191 nm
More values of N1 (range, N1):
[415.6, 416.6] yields 416.472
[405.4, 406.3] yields 405.869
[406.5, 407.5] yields 407.180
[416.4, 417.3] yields 417.048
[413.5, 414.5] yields 414.177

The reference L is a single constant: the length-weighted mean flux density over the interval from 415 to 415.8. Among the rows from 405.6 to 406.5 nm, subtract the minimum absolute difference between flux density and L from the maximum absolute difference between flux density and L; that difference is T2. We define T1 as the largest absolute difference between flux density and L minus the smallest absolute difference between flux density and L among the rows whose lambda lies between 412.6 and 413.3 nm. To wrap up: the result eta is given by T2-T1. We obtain -1.8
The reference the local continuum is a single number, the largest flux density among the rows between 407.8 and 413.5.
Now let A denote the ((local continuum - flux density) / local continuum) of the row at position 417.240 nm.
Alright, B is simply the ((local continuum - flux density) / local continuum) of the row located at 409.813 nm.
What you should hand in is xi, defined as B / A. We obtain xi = 1.5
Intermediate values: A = 0.45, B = 0.672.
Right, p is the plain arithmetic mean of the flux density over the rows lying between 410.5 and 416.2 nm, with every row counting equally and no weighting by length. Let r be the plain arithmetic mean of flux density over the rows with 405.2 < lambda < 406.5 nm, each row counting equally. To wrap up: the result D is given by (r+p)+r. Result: 33.1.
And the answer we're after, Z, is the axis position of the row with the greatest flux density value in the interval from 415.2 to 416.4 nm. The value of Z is 415.515 nm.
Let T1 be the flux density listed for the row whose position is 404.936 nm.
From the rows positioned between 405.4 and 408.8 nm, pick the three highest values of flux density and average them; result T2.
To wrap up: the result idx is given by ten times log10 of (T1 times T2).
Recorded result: 21.4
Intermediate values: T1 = 10.95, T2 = 12.7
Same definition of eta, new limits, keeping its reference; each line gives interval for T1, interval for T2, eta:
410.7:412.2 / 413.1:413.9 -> 0.0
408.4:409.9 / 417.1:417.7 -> -2.7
